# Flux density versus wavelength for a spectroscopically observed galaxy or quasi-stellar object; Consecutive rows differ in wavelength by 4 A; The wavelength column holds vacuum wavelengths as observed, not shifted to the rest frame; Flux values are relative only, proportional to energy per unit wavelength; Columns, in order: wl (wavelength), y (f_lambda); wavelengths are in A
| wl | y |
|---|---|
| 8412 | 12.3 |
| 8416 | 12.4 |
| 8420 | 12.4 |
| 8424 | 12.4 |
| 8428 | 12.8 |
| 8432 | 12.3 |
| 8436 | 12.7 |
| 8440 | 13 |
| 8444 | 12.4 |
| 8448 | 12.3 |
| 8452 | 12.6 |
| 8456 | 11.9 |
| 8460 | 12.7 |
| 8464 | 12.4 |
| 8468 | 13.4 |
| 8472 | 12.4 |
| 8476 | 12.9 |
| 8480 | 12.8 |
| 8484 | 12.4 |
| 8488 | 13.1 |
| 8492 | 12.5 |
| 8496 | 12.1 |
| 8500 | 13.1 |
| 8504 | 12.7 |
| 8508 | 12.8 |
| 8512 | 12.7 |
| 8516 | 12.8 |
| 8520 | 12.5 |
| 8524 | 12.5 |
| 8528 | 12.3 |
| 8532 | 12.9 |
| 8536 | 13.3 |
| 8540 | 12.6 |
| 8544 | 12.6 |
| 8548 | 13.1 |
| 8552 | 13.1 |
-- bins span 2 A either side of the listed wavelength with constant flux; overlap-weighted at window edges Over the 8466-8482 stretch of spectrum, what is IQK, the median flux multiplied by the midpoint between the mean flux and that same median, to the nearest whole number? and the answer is 165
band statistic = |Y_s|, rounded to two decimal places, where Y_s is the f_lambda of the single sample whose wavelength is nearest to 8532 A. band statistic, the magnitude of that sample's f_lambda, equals 12.90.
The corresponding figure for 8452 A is 12.60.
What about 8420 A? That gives 12.40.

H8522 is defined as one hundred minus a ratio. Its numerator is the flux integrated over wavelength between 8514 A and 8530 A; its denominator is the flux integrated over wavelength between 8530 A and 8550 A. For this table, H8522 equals 99.2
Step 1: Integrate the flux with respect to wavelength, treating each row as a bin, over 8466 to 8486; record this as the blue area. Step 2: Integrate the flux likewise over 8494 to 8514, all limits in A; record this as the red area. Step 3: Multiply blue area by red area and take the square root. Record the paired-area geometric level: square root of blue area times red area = 255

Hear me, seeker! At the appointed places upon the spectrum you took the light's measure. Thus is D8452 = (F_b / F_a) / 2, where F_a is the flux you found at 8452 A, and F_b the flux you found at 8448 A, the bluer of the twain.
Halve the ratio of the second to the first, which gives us 0.488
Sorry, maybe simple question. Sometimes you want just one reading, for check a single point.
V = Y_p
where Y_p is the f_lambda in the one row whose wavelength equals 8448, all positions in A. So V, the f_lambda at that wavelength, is 12.3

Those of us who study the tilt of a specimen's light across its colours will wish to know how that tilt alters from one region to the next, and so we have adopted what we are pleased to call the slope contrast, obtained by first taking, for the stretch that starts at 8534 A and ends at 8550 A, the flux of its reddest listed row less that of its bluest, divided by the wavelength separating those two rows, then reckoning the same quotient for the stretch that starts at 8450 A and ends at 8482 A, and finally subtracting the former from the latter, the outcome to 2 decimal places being 0.02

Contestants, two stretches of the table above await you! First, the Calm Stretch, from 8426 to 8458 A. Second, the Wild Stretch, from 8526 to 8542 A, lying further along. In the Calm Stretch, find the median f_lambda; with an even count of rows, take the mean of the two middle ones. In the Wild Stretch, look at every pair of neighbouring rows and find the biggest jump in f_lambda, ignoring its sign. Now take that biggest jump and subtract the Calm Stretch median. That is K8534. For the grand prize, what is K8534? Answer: -11.8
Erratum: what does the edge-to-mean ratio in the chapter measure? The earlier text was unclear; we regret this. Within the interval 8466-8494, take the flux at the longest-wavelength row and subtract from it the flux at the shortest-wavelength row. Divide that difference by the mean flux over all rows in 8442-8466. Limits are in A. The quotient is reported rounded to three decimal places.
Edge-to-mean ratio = -0.073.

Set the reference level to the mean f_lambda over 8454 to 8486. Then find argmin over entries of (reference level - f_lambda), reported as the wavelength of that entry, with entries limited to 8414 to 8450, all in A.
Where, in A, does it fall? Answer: 8440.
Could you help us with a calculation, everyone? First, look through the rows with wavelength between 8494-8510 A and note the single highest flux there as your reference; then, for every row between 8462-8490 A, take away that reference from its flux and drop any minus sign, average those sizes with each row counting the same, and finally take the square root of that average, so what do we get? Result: 0.64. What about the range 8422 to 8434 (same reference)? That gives 0.77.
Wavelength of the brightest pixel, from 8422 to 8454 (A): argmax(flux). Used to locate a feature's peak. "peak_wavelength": 8440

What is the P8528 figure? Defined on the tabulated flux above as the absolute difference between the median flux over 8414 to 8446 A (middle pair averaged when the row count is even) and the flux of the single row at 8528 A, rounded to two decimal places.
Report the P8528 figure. 0.10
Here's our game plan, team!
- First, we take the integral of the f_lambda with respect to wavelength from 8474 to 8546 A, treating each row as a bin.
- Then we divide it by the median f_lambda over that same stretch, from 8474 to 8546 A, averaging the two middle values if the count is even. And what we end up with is 72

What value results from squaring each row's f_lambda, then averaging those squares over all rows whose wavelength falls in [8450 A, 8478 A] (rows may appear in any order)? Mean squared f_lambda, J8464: 159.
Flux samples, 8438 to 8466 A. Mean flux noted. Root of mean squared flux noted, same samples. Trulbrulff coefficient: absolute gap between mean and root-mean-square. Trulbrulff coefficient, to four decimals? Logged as 0.0041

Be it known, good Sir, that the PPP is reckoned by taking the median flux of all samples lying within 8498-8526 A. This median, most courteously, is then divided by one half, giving 25.4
